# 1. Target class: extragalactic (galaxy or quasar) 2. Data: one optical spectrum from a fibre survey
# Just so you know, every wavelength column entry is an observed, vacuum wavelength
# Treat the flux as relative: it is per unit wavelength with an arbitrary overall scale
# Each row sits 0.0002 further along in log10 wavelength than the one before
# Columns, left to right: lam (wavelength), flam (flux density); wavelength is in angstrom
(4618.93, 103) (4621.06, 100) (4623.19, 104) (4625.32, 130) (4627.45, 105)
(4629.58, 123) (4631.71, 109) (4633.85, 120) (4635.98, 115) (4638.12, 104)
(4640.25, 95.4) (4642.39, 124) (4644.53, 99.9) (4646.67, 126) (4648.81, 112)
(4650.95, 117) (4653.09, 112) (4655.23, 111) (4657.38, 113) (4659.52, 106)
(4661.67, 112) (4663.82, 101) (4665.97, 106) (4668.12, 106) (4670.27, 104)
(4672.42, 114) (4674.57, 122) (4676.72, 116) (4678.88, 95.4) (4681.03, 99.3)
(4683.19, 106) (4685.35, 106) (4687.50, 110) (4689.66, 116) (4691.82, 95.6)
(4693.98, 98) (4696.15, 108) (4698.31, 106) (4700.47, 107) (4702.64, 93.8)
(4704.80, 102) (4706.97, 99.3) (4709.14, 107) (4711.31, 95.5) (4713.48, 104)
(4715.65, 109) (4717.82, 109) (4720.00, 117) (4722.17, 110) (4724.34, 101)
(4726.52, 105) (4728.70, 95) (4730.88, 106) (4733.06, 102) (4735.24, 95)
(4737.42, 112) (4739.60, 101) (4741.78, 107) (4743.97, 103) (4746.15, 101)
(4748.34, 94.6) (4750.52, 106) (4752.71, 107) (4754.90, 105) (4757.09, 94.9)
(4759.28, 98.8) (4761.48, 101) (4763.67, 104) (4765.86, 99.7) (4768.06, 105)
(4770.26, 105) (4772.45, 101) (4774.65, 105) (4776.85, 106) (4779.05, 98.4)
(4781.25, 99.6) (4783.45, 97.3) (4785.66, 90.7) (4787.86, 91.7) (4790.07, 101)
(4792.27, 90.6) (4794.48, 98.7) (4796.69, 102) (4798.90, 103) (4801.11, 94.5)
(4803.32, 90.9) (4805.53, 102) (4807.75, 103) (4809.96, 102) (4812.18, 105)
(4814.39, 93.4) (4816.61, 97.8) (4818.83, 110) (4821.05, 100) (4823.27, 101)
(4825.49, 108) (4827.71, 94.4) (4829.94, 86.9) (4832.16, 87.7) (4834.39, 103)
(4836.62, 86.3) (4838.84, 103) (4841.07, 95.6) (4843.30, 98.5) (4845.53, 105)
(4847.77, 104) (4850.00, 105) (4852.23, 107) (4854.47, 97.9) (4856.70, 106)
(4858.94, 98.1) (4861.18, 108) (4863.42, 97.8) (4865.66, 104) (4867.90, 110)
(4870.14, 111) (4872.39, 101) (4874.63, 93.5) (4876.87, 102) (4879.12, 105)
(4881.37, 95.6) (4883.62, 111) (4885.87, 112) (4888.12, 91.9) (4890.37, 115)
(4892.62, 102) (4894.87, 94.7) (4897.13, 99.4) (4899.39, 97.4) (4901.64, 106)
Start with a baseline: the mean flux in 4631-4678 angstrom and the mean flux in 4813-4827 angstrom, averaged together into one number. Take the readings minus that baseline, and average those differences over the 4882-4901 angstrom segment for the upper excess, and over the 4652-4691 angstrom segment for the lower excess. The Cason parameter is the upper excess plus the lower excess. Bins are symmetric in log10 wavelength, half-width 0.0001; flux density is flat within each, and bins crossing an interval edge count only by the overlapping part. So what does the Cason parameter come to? -1.3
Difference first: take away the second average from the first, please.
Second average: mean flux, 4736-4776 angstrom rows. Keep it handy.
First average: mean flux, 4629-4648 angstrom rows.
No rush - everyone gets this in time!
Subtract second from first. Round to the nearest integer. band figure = 10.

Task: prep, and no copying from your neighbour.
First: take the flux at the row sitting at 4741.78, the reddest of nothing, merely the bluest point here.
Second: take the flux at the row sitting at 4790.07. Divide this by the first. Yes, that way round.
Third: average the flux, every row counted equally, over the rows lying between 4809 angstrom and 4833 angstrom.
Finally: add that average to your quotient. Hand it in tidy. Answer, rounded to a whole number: 100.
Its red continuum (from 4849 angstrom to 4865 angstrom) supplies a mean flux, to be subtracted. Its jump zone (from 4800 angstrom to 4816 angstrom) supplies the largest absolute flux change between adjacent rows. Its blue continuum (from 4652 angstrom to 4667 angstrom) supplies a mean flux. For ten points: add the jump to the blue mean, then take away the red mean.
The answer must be 17.5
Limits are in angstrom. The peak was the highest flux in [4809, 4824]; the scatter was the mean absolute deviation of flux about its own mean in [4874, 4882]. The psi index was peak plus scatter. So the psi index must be 114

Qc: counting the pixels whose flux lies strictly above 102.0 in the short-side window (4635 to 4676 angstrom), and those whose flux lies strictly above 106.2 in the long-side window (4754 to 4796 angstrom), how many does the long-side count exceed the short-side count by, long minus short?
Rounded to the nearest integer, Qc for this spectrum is -16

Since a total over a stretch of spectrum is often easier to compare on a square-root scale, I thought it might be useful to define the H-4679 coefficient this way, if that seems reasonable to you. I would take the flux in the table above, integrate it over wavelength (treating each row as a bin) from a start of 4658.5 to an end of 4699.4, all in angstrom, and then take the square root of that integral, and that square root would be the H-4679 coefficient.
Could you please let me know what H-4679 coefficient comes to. 66.1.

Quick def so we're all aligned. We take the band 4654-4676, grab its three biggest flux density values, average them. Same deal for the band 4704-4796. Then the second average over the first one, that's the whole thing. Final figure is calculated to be 0.97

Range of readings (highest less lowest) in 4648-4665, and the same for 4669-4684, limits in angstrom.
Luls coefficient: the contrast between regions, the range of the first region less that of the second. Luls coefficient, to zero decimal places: -11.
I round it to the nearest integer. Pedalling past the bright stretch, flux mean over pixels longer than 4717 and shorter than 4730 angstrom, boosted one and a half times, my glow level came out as 159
